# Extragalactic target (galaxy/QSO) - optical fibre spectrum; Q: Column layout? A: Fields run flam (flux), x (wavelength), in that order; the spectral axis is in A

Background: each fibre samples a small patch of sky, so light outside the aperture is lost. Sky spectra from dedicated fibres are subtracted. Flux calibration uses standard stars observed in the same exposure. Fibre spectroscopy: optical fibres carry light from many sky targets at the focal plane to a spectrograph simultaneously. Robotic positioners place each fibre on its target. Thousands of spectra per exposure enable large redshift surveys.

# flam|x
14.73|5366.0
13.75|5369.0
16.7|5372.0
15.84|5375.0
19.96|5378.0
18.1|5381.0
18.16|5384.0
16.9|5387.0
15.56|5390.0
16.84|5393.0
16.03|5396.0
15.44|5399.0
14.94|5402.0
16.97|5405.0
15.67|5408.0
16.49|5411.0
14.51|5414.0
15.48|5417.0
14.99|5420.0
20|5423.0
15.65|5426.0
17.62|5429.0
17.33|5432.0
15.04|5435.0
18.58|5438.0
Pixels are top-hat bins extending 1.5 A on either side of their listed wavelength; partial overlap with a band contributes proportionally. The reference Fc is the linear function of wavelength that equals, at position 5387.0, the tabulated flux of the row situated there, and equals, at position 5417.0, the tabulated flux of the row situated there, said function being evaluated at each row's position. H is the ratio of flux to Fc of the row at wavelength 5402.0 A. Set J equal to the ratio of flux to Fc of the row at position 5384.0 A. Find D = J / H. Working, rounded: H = 0.923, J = 1.07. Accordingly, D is 1.15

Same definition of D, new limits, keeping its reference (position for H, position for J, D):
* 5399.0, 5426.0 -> 1.10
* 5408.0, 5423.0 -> 1.34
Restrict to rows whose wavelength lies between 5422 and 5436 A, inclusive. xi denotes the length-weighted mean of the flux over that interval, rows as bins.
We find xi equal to 17.1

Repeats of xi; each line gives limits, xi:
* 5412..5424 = 16.1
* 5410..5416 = 15.4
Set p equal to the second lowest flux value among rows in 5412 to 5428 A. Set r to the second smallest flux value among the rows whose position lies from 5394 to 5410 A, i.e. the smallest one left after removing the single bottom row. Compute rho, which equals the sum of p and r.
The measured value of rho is 30.4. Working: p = 14.99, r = 15.44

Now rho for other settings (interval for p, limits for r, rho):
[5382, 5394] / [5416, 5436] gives 31.9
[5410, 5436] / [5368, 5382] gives 30.8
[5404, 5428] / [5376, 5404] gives 30.4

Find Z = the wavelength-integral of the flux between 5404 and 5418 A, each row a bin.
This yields 221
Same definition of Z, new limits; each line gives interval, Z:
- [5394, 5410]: 254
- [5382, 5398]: 267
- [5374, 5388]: 251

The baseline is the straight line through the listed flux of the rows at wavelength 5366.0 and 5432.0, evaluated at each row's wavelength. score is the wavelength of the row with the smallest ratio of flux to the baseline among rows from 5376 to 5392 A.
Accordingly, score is 5390.0 A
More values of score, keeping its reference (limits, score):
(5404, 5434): 5414.0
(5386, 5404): 5402.0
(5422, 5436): 5435.0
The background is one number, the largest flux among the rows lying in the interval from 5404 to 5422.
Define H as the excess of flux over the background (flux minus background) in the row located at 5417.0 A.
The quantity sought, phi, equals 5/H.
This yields -3.4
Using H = -1.5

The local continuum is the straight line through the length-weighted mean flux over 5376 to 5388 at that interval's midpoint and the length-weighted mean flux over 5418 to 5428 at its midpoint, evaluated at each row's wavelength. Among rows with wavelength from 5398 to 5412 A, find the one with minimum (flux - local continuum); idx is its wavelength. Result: 5402.0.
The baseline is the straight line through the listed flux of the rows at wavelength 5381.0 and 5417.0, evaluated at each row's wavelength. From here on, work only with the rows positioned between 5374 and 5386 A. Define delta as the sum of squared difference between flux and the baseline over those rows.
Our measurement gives 10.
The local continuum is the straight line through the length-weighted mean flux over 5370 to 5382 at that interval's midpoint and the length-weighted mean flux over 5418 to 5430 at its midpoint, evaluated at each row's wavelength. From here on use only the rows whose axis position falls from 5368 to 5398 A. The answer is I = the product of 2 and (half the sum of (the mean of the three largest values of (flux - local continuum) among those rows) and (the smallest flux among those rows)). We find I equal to 15.1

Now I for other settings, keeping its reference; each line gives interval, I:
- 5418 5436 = 16.4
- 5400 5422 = 13.7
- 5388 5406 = 14.3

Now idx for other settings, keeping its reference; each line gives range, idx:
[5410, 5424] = 5414.0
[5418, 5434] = 5420.0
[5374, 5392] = 5375.0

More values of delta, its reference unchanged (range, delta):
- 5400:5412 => 4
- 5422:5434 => 43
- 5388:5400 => 6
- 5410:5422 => 2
